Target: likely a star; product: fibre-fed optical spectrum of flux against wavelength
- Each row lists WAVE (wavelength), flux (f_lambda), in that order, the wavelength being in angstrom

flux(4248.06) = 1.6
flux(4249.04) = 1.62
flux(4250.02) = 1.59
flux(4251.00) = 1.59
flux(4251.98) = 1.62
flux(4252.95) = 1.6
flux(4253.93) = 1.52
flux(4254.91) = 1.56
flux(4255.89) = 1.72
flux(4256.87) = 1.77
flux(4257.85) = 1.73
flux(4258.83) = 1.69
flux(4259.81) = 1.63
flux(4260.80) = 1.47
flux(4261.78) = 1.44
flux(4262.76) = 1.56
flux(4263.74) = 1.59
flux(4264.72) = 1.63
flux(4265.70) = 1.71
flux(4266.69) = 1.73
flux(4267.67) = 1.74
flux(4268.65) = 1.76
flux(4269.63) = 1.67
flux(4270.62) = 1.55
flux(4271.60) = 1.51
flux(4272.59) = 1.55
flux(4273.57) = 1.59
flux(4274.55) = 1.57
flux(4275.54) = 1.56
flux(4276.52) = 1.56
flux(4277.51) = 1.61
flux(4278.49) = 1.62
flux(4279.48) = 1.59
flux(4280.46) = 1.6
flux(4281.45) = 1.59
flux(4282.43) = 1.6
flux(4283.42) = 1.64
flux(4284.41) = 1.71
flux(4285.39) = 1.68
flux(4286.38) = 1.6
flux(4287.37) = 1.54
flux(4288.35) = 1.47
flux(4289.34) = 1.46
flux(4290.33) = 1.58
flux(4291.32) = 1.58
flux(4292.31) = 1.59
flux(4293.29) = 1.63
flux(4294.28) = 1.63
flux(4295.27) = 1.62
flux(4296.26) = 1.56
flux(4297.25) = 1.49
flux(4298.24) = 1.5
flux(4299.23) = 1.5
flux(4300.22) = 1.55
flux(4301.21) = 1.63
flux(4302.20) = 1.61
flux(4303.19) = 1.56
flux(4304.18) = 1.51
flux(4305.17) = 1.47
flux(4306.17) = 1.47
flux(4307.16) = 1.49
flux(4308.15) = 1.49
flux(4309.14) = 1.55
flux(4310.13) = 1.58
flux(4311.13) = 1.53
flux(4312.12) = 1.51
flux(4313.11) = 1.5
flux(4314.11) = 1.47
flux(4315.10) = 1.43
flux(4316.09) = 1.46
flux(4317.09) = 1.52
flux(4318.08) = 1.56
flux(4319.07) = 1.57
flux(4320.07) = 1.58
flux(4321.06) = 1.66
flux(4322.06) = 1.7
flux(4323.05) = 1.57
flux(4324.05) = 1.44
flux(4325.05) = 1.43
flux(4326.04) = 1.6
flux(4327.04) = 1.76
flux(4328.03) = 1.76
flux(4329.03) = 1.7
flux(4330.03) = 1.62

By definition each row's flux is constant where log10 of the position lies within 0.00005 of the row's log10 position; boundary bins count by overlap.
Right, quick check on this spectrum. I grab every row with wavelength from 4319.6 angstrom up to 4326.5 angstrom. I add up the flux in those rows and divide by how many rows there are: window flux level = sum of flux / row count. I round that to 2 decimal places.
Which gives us 1.57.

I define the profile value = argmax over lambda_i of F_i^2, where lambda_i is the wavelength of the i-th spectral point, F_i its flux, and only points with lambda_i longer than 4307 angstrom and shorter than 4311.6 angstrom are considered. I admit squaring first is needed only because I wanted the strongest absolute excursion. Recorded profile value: 4310.13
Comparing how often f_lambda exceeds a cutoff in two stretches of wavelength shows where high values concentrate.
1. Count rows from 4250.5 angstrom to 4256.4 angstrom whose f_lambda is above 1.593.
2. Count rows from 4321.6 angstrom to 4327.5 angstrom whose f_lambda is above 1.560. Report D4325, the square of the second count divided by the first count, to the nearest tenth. 5.3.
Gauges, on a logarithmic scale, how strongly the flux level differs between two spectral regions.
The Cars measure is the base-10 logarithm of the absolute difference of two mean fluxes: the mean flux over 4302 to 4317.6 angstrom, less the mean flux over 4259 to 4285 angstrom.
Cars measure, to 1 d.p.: -1.0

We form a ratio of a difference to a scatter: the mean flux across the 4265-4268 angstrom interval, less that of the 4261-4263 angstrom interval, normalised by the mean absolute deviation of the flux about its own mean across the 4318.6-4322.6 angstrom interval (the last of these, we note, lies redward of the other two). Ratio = 4.3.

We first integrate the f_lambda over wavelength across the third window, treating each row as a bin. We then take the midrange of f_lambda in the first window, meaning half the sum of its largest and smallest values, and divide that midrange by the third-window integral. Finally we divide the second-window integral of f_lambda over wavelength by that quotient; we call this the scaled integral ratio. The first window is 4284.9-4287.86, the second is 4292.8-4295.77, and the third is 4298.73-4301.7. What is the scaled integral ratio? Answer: 13.9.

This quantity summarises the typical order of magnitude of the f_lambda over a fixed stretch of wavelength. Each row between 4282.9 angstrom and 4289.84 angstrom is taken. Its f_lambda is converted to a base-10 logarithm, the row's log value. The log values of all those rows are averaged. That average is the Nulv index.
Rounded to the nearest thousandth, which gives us 0.199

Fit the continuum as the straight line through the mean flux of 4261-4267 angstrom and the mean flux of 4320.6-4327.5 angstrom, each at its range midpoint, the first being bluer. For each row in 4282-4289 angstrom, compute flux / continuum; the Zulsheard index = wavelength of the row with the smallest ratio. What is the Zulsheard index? 4288.35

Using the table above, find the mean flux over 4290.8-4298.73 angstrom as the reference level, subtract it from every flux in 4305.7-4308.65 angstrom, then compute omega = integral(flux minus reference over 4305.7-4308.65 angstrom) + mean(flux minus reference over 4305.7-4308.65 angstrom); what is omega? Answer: -0.4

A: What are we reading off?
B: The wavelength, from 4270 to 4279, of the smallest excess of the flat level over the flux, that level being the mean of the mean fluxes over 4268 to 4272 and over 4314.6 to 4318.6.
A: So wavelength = 4278.49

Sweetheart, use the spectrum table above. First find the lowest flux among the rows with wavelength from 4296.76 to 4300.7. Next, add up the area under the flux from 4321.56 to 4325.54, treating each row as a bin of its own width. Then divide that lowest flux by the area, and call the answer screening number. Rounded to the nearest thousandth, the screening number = 0.244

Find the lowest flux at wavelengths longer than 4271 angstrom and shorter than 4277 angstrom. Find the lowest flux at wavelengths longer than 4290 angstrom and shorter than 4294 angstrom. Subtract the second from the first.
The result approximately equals -0.070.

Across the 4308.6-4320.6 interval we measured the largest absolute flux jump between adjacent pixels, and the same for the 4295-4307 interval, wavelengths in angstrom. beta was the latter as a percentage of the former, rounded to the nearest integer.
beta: 133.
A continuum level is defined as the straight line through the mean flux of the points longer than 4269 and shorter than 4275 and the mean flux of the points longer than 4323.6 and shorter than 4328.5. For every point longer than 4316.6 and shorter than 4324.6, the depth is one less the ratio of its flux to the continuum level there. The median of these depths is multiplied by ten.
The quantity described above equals 0.2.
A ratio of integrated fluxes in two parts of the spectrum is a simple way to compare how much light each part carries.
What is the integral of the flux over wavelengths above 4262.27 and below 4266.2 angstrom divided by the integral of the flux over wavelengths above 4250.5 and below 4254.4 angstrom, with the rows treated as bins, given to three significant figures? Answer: 1.03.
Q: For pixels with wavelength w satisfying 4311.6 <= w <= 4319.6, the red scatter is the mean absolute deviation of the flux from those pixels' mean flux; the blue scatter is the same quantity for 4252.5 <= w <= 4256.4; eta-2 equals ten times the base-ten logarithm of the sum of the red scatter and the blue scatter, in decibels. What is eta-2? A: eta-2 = -10.1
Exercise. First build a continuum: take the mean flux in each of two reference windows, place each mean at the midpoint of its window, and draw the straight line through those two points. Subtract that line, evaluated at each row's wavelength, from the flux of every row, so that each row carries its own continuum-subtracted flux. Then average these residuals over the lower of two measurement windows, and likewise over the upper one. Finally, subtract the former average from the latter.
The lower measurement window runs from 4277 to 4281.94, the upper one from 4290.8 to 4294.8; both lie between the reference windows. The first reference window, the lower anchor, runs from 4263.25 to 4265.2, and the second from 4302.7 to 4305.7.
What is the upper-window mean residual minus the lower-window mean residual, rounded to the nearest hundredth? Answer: 0.04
